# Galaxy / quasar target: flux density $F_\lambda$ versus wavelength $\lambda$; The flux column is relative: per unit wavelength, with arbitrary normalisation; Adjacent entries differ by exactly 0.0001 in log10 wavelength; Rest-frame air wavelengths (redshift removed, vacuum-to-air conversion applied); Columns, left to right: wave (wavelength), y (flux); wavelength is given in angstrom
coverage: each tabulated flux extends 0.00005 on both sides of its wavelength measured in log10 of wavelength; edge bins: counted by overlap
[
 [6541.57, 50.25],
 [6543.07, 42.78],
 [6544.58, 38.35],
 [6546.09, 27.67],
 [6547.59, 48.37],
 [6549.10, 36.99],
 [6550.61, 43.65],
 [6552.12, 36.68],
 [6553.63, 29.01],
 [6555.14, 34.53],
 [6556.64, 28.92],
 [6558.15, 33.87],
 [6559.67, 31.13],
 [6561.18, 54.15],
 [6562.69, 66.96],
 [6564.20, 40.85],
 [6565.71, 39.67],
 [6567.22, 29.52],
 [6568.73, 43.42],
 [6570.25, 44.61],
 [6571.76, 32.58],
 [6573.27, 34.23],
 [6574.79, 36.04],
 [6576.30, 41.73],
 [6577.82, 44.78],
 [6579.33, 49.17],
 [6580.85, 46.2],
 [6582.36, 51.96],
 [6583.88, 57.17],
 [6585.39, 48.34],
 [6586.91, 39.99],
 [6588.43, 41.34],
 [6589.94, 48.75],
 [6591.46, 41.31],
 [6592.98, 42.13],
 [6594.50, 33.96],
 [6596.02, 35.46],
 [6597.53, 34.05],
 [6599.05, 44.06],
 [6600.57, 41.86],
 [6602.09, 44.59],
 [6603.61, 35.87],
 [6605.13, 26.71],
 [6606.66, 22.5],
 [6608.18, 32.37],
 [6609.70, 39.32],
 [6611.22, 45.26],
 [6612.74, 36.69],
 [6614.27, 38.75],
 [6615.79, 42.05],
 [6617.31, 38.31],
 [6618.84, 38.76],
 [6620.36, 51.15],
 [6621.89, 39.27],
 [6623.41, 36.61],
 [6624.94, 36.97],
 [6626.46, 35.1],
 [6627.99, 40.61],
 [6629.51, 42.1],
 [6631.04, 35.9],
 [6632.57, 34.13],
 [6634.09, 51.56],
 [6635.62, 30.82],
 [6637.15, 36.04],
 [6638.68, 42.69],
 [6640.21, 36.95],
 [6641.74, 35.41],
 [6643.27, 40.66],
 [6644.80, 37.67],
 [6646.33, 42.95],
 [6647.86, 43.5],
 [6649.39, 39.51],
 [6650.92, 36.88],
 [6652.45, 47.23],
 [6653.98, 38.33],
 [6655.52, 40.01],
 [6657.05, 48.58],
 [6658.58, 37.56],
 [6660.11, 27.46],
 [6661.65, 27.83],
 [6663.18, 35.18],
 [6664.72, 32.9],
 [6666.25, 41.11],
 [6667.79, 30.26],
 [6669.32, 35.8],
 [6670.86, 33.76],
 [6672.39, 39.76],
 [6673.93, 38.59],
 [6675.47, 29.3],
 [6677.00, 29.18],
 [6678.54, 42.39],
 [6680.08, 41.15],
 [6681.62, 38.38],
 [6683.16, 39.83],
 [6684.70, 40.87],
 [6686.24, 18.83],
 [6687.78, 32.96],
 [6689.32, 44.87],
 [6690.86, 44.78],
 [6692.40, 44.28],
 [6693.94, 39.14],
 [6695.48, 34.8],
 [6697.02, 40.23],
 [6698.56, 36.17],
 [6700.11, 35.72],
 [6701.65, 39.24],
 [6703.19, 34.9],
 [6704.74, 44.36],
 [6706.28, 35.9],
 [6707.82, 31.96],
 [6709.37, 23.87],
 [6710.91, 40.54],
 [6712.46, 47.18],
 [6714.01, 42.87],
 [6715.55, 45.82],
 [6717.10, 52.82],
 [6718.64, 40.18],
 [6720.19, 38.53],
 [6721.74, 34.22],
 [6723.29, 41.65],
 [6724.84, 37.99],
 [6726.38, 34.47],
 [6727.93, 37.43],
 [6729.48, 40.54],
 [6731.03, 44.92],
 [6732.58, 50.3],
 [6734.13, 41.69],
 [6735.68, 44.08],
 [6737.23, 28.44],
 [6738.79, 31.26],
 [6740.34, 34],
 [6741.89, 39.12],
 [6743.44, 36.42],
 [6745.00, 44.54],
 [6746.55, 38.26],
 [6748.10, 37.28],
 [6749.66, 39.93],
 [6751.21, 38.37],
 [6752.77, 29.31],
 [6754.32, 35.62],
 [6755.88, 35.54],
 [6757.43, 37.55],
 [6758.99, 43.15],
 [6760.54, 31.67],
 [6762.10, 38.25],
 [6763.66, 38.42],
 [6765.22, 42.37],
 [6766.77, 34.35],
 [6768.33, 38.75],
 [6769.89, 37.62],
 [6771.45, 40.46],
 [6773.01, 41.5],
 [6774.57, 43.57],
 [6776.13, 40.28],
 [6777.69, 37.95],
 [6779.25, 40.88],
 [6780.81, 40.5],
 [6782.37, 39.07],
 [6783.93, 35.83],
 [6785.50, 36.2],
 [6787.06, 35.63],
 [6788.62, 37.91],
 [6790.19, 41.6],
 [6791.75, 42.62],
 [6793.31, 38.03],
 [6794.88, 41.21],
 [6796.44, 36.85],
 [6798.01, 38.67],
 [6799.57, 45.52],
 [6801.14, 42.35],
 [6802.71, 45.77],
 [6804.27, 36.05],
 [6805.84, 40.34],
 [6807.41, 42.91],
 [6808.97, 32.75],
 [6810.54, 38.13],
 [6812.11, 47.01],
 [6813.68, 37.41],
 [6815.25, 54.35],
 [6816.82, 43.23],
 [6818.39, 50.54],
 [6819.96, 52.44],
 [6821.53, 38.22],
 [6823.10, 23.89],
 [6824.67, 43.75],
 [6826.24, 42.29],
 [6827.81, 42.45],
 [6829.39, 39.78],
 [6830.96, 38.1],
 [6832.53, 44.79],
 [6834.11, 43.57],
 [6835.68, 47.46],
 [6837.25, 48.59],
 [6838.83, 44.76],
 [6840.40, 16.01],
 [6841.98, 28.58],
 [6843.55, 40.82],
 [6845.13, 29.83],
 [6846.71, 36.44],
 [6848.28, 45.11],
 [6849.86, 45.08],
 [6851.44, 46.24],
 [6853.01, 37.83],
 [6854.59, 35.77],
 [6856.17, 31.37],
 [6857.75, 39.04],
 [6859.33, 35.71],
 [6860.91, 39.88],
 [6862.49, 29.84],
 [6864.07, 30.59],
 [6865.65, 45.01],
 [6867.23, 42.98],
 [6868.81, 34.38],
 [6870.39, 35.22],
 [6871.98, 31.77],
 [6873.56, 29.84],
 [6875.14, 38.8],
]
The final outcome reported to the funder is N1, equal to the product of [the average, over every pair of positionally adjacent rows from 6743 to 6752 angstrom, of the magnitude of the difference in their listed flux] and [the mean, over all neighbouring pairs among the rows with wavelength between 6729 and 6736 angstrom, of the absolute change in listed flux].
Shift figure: 20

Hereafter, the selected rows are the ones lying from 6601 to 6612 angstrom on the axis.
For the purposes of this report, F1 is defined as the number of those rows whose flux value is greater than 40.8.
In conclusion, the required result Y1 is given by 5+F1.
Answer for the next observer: 7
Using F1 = 2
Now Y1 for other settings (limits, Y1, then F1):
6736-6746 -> 6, 1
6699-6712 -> 6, 1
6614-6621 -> 7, 2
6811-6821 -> 10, 5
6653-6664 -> 6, 1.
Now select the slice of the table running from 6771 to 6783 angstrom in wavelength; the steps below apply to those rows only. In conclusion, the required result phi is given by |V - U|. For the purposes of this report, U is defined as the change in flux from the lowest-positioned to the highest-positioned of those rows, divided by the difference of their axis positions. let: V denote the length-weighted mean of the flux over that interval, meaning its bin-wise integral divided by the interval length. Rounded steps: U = -0.13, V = 40.6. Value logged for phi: 40.7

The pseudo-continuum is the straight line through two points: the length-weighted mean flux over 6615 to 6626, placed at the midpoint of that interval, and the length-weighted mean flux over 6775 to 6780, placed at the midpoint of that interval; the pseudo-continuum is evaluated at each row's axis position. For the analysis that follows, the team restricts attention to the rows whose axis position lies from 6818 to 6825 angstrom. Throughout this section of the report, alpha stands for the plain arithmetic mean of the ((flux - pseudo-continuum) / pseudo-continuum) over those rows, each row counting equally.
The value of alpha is 0.05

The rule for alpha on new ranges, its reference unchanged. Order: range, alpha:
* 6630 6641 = -0.05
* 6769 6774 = 0.00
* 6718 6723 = -0.06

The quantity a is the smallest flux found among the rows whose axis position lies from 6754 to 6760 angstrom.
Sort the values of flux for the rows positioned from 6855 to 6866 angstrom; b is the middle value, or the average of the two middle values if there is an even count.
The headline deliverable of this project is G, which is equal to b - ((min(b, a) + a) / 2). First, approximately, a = 35.54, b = 35.7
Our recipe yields 0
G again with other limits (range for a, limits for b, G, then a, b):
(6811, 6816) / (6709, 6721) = 4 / 37.41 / 41.7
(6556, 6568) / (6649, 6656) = 11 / 28.92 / 39.5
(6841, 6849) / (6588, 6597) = 13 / 28.58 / 41.3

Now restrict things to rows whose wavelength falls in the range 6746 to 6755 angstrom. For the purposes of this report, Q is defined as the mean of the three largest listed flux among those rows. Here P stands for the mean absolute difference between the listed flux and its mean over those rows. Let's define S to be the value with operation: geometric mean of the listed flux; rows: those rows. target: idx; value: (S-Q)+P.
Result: 0.1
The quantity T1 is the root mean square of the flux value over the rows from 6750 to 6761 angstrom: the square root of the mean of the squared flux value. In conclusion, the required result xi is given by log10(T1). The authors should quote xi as 1.56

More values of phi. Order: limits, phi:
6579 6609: 41.3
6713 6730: 40.8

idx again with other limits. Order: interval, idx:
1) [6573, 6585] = -2.2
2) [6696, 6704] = 0.6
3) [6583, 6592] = -0.4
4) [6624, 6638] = -2.6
